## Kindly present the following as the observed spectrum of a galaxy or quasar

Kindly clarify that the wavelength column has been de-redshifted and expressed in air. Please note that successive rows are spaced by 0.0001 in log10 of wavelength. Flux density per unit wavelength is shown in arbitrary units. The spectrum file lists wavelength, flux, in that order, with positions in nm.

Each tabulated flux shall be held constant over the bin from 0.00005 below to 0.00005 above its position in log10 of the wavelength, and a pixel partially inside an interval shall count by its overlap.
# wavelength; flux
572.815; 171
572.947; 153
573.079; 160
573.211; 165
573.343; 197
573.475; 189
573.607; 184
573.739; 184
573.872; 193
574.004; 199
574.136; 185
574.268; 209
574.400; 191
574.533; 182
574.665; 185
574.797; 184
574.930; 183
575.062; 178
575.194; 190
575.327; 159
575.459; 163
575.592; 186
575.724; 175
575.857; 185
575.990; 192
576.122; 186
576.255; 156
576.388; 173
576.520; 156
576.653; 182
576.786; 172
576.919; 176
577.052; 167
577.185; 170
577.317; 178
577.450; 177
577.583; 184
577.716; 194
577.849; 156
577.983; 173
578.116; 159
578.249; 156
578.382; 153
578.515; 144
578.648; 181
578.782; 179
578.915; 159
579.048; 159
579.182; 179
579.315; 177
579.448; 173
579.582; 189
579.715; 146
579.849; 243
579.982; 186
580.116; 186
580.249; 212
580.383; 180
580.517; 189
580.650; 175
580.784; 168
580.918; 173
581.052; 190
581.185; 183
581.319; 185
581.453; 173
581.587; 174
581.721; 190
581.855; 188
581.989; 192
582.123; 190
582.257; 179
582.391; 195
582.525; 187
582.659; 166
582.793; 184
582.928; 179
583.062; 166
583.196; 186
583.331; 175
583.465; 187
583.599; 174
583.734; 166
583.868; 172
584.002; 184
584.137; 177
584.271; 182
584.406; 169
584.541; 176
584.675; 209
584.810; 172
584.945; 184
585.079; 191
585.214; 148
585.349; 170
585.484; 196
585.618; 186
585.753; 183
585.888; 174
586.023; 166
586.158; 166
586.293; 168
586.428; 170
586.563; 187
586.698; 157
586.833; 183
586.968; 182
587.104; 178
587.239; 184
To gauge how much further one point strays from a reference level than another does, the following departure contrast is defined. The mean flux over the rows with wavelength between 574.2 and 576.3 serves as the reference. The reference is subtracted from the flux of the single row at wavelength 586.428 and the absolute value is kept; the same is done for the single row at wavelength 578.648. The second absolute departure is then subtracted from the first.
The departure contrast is 11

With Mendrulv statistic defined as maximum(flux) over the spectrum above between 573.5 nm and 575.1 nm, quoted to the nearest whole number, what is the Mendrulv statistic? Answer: 209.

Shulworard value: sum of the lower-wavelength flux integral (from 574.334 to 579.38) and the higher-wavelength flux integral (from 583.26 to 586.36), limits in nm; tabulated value 1425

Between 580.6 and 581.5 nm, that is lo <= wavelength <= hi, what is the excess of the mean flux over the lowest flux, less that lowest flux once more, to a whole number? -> -158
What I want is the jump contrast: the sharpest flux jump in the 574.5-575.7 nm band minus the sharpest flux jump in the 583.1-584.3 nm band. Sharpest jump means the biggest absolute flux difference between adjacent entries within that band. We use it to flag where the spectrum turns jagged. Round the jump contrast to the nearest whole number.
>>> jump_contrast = 18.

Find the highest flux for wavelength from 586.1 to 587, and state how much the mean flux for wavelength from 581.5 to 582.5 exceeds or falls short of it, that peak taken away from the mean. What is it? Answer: 0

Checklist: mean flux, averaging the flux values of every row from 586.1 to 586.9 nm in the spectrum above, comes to 172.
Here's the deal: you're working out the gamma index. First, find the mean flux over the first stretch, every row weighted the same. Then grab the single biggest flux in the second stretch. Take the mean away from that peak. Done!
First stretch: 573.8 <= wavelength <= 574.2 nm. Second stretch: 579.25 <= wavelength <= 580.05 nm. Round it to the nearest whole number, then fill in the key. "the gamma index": 51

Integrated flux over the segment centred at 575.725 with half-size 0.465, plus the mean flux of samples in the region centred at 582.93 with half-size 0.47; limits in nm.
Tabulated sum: 343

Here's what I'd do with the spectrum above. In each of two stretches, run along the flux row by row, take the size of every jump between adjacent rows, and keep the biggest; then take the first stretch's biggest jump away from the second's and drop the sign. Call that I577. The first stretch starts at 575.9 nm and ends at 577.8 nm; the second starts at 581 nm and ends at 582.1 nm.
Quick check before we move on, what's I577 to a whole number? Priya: 14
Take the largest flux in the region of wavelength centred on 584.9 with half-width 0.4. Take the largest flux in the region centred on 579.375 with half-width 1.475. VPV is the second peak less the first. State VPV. 34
